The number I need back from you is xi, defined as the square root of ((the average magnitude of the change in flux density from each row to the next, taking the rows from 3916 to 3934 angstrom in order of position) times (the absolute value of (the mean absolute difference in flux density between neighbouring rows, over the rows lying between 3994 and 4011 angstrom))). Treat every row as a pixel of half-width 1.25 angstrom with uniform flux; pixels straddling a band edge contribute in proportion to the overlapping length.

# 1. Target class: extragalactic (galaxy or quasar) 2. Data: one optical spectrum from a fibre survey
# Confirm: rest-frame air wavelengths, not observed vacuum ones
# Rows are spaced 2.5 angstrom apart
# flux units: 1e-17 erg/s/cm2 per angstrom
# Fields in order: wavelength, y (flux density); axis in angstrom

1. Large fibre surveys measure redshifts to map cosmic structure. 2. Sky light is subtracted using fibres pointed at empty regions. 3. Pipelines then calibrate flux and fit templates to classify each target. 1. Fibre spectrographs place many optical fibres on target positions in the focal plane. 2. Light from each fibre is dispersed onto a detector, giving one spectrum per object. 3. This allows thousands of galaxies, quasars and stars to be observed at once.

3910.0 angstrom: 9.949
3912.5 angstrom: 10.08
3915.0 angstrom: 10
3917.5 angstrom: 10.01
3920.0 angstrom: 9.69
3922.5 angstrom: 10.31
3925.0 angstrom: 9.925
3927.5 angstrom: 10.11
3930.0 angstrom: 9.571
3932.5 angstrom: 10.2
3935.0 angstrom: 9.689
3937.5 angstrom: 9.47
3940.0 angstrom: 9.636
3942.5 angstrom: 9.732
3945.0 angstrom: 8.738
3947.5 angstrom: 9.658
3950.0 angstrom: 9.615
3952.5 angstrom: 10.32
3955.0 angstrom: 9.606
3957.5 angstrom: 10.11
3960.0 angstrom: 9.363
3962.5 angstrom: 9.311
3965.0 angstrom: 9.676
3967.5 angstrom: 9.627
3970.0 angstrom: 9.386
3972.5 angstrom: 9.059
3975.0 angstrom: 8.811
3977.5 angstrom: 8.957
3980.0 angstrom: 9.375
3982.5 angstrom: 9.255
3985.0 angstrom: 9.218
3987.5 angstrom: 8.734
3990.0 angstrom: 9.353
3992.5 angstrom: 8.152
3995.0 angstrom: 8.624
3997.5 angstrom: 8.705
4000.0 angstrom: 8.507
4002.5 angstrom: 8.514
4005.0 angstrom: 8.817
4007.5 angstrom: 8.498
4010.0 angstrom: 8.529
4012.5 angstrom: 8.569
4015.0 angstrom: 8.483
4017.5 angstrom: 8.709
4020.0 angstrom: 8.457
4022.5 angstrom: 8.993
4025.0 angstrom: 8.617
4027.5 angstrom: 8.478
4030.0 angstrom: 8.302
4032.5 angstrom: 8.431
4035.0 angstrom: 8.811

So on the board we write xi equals 0.26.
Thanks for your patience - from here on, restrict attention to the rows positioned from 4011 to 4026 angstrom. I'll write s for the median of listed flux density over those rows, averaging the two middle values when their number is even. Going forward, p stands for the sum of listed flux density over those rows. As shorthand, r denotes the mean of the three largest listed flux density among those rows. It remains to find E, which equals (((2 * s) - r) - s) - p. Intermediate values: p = 51.8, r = 8.8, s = 8.6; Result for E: -52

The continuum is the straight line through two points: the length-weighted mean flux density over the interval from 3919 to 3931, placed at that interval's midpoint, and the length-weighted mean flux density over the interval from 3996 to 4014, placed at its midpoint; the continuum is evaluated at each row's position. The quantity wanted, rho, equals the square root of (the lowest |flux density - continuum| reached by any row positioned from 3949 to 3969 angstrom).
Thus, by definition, 0.085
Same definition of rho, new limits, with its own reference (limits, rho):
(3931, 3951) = 0.213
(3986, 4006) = 0.106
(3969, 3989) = 0.277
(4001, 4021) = 0.151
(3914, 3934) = 0.091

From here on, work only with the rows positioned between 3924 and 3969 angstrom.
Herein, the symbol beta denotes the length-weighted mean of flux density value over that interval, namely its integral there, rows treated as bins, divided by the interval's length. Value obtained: 9.7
